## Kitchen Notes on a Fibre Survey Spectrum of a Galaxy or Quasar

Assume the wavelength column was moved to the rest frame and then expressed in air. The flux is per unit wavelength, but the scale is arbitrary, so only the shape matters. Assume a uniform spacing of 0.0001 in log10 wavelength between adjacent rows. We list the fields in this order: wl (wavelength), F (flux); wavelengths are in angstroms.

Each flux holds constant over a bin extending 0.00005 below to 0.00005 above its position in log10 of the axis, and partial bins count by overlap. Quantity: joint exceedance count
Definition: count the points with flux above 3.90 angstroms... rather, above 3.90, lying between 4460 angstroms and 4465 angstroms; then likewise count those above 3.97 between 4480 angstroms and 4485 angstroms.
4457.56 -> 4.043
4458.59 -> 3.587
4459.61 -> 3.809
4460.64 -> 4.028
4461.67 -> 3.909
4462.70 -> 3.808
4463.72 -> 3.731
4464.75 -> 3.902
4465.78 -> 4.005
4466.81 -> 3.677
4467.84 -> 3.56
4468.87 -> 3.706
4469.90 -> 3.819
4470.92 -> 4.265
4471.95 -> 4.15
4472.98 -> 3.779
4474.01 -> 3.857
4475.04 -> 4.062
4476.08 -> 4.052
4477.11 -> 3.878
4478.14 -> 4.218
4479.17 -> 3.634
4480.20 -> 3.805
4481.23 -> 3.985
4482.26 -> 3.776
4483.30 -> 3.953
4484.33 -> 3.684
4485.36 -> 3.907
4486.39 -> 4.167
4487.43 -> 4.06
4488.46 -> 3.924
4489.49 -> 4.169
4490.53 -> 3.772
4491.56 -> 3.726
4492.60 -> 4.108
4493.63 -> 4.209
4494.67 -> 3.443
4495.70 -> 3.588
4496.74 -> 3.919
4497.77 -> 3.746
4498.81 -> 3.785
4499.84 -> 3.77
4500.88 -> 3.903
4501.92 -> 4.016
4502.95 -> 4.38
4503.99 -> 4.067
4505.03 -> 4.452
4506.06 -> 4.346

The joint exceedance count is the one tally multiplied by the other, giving 3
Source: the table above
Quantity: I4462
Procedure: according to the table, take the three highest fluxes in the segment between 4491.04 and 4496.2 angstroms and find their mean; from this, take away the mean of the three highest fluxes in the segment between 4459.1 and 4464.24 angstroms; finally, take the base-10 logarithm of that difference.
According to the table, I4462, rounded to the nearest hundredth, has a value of -1.00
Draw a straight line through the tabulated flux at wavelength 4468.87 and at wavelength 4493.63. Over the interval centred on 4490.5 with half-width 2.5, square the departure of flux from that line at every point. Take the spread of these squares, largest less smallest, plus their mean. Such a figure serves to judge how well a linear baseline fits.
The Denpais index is 0.27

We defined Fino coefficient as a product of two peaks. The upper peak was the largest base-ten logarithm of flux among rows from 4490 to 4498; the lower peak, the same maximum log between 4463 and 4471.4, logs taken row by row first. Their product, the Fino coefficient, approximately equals 0.393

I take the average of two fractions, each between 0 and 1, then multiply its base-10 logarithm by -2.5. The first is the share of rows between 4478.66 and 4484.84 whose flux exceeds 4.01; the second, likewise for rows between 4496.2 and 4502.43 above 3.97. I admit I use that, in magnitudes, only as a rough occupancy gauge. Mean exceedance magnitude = 2.70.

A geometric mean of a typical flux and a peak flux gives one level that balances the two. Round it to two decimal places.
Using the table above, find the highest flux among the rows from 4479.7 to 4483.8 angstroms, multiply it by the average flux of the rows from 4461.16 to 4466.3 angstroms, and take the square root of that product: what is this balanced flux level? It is 3.93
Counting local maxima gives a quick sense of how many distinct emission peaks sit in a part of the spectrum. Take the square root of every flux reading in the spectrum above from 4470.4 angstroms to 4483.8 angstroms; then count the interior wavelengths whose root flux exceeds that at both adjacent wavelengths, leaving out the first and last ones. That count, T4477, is 3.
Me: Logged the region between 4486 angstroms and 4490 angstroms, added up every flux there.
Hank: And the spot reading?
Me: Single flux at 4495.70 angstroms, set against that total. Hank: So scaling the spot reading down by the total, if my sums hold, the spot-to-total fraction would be 0.220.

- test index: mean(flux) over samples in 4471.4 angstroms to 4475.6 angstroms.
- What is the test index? 3.96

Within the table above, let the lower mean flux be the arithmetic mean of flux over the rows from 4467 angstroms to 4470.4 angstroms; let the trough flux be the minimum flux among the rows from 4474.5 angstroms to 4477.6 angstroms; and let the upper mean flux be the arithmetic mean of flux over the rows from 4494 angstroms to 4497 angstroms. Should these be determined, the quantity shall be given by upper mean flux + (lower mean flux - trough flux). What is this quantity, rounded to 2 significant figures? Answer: 3.5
